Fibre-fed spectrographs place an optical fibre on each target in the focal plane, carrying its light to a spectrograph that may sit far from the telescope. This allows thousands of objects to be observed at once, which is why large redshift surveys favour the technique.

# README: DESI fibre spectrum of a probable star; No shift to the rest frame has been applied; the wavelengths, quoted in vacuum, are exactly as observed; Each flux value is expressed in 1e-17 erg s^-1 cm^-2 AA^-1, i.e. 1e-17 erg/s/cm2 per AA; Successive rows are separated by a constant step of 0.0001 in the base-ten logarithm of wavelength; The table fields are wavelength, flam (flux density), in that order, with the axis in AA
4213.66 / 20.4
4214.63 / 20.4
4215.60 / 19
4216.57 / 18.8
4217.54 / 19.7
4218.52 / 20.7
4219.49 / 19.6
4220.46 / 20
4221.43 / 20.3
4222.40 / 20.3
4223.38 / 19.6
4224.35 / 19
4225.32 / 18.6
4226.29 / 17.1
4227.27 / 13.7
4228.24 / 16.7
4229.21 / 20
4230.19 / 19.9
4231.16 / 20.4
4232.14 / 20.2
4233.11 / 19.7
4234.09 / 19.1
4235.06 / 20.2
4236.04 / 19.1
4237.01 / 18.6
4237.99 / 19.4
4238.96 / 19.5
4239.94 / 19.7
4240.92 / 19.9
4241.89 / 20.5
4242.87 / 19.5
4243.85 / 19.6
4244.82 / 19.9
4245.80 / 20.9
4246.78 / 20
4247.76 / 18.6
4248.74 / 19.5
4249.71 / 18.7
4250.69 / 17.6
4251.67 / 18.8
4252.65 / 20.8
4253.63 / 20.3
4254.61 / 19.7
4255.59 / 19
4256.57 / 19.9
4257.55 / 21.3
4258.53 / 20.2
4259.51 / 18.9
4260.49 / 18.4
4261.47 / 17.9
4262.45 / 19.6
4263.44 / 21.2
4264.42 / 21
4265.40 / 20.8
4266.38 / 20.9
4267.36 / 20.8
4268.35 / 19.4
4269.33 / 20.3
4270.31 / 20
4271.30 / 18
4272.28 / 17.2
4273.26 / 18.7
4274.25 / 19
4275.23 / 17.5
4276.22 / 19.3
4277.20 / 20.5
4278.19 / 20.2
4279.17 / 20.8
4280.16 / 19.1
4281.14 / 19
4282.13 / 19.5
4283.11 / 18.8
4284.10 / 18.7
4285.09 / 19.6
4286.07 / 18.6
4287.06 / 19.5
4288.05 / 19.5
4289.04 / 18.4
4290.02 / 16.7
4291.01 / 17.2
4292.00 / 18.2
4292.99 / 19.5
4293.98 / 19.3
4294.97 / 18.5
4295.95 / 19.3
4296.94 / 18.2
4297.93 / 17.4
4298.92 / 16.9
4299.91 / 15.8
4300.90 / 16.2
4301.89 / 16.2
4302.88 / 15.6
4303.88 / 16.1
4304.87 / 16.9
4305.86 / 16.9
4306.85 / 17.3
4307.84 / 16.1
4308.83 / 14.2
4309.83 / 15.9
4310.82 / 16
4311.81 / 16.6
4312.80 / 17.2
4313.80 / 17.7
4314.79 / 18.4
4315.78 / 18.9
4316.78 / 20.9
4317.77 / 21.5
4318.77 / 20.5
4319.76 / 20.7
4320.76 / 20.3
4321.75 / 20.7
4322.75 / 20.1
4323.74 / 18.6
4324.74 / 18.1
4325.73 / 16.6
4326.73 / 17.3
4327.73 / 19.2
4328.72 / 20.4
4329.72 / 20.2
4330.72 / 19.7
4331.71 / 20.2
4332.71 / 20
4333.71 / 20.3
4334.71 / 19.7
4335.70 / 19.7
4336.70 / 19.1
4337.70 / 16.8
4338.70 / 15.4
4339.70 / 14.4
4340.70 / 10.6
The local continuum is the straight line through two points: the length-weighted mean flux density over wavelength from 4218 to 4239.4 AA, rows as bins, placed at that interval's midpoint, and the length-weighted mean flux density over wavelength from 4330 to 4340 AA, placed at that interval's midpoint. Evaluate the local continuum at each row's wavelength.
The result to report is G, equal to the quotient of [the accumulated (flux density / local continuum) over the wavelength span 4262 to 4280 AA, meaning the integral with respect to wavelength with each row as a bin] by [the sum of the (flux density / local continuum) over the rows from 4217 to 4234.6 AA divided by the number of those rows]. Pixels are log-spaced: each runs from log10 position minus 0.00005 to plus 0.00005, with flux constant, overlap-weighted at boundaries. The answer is 18.8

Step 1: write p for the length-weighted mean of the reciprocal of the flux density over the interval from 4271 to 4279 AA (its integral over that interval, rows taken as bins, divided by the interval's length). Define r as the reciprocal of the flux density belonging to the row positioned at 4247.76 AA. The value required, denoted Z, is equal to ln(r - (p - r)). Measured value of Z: -2.9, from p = 0.053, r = 0.054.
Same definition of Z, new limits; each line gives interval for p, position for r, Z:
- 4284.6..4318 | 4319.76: -3.2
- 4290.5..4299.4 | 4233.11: -3.1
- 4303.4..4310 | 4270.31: -3.3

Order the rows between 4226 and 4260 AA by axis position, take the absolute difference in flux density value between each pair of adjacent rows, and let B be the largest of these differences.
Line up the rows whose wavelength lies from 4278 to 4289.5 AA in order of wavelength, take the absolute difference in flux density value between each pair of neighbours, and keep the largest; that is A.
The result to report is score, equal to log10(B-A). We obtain 0.23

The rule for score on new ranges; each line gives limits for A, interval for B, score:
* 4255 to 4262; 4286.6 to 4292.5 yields -0.52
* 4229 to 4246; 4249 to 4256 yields -0.05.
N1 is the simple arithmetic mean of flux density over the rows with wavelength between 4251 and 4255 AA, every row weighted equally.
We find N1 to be 20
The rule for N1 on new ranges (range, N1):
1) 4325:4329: 18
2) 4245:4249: 20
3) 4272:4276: 18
